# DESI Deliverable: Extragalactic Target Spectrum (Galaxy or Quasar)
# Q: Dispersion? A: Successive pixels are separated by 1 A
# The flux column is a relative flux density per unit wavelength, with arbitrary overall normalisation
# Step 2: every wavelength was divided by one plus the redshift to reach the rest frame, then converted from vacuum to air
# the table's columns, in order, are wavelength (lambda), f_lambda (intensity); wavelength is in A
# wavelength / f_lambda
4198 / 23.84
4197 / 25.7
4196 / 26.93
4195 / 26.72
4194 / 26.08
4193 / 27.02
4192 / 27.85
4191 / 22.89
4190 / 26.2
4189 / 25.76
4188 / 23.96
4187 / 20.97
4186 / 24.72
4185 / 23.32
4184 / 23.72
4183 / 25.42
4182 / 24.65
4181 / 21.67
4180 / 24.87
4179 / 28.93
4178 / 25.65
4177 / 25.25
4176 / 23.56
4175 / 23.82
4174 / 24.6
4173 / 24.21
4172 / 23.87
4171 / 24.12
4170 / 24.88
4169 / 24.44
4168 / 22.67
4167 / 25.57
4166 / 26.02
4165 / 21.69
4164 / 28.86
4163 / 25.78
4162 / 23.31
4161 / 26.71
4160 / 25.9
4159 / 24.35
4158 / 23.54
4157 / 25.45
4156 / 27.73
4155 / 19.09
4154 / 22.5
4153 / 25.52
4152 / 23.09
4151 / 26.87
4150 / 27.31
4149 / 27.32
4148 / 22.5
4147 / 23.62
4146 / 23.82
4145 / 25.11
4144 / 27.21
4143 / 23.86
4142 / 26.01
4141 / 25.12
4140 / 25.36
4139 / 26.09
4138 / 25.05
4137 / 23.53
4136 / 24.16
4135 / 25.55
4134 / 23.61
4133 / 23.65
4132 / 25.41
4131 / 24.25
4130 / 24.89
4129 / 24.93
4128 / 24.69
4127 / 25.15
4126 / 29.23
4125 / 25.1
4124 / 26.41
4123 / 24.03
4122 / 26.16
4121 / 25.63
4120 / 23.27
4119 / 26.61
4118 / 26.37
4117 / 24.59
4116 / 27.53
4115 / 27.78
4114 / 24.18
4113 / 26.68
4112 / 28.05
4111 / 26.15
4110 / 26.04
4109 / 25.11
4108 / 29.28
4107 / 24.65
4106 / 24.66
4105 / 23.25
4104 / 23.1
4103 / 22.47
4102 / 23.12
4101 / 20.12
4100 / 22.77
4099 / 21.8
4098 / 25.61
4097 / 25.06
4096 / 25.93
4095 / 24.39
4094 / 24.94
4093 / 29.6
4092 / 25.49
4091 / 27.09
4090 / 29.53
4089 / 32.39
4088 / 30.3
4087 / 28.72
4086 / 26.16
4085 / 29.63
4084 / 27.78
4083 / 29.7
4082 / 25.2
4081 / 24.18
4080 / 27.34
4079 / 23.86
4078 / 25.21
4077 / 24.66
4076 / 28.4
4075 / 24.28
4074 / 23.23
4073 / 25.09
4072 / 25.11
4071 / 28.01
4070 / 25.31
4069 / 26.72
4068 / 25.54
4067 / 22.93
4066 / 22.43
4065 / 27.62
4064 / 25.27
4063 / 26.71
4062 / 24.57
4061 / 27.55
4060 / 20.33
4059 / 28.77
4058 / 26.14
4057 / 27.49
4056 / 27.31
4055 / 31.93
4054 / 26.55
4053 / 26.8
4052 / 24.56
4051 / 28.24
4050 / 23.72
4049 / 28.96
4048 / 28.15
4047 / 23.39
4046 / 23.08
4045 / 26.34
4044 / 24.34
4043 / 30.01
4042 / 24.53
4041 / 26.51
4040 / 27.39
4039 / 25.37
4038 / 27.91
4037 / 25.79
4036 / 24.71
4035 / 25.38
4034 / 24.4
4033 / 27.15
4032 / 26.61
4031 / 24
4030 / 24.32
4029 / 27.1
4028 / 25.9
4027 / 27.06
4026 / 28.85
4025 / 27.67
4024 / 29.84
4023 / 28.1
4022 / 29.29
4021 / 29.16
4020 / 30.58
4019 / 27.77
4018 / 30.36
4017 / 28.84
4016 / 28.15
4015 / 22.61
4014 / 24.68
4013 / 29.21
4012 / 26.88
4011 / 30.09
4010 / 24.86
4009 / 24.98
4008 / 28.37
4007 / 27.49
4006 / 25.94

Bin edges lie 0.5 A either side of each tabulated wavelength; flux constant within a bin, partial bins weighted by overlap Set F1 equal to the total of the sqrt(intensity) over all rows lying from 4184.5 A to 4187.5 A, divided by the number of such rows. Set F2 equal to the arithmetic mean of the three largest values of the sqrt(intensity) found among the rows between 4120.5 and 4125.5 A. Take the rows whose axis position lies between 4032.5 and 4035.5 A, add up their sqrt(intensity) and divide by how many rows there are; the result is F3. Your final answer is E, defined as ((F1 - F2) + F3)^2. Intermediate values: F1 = 4.79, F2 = 5.11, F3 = 5.1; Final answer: 22.6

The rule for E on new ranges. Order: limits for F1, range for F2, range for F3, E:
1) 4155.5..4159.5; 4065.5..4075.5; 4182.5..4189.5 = 22.5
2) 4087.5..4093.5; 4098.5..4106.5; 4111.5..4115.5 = 32.3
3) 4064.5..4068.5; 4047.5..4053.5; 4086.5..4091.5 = 25.6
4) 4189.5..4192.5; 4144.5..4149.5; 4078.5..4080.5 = 25.8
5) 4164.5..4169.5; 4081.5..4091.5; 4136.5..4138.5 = 18.3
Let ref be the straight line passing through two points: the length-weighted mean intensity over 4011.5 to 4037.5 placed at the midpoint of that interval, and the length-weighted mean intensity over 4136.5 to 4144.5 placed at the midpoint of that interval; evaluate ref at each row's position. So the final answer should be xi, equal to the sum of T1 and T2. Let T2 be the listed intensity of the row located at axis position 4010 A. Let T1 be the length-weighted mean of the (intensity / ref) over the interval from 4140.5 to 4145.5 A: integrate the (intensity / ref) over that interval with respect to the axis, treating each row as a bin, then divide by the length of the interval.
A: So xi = 26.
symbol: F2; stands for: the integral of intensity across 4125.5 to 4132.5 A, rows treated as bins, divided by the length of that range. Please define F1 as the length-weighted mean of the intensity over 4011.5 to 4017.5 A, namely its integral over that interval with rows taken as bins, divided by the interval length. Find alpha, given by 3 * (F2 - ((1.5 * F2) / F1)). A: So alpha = 72.2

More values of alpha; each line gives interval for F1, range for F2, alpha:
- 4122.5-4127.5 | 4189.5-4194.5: 73.5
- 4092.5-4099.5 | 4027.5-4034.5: 72.4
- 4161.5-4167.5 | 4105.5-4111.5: 73.3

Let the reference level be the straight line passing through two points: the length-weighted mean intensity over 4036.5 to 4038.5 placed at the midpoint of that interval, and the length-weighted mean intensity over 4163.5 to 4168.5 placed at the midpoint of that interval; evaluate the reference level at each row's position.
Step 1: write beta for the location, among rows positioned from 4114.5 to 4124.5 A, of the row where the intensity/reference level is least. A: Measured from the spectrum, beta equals 4120 A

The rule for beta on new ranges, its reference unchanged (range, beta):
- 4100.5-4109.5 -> 4101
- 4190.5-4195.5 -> 4191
